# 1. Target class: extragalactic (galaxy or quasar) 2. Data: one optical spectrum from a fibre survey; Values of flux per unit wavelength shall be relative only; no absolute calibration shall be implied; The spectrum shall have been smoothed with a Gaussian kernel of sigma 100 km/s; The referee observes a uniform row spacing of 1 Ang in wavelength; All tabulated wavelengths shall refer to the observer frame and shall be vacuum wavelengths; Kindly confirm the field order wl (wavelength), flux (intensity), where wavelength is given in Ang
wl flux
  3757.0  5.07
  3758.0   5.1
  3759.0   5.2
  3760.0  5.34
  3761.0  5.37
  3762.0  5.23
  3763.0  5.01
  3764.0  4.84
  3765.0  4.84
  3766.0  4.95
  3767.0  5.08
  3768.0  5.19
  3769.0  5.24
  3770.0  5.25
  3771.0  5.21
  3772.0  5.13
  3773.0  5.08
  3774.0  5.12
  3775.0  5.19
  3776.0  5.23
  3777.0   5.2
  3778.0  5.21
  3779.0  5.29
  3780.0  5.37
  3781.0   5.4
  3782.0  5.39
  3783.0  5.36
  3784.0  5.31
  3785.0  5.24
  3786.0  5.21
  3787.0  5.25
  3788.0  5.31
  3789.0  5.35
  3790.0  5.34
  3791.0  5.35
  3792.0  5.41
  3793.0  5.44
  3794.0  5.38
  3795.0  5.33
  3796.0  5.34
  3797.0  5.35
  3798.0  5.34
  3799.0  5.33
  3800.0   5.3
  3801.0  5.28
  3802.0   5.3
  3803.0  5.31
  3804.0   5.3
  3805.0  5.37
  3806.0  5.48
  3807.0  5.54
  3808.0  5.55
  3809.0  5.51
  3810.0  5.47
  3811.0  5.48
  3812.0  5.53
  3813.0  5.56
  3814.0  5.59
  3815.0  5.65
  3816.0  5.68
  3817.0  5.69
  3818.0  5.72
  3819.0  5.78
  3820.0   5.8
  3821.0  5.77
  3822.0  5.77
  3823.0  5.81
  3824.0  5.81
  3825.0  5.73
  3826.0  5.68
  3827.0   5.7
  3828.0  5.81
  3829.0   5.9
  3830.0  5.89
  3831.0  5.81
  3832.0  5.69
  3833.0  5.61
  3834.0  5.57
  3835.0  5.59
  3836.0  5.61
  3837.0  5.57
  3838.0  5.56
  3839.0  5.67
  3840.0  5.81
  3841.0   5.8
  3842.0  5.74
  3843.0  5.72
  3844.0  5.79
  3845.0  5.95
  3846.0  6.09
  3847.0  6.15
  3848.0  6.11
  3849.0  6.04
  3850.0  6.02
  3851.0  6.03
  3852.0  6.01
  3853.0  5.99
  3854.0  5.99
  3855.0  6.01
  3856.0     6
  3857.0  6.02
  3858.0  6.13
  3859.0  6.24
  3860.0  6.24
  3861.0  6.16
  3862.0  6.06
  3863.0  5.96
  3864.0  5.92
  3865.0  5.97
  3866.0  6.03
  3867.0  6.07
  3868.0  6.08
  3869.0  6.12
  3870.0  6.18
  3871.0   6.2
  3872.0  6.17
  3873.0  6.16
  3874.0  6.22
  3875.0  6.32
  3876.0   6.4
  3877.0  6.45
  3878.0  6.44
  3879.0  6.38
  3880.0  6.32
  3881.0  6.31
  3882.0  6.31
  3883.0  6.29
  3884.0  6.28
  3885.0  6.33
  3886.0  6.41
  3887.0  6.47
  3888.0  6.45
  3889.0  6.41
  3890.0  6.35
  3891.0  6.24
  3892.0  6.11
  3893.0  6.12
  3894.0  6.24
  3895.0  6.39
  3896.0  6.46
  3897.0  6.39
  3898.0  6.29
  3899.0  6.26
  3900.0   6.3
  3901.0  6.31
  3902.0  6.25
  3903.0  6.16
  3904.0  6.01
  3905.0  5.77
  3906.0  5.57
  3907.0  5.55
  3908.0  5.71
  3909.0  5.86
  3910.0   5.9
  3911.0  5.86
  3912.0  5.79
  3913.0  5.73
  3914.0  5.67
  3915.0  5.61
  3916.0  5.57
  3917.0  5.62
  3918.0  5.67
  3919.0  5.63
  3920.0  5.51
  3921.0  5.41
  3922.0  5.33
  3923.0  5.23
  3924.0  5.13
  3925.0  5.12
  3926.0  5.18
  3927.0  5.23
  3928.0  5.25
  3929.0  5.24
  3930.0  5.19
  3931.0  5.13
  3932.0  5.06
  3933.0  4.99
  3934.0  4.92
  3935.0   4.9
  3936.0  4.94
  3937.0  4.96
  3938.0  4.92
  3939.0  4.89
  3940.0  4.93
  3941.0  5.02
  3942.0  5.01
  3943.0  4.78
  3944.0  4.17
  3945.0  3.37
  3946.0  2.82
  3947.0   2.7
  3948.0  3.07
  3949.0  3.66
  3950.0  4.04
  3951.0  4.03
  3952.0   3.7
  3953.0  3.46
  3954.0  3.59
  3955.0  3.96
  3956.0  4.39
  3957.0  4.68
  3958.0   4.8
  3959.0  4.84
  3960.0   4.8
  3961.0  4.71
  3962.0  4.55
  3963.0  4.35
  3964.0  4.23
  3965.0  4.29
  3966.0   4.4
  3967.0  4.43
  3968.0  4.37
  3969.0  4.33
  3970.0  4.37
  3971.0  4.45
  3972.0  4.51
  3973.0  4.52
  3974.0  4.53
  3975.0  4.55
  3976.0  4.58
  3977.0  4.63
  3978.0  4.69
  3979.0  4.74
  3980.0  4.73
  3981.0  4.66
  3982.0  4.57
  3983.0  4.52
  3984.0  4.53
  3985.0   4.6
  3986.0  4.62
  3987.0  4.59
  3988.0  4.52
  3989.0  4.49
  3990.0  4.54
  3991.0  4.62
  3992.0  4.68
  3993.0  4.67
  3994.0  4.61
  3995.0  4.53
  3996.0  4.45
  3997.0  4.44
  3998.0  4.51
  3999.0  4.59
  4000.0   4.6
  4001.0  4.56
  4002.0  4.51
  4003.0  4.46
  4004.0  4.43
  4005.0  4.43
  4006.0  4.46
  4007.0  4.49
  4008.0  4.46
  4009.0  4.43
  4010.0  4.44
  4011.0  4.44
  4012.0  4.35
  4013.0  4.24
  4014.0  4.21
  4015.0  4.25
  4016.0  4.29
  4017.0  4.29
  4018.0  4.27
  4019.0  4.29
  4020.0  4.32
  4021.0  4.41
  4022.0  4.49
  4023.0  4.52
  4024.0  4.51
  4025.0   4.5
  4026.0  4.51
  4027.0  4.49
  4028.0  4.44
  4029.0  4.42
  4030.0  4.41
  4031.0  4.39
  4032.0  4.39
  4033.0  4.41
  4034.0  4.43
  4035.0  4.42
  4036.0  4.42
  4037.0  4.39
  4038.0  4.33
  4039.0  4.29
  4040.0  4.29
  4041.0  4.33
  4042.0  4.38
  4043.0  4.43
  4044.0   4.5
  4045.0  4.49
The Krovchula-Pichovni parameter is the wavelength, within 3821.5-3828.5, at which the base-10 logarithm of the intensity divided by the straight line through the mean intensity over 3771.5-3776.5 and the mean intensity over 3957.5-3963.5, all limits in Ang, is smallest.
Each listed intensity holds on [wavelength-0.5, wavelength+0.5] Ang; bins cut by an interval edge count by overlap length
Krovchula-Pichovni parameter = 3826.0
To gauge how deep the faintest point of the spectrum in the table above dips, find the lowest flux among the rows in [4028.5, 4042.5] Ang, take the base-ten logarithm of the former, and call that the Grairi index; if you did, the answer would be 0.63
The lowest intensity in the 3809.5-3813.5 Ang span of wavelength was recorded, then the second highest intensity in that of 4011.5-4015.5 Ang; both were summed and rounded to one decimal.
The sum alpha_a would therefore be 9.7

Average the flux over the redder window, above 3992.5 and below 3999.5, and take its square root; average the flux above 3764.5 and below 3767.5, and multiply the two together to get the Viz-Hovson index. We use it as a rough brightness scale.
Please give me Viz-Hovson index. 10.6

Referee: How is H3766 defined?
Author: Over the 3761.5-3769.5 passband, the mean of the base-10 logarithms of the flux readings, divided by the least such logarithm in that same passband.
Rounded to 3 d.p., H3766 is 1.026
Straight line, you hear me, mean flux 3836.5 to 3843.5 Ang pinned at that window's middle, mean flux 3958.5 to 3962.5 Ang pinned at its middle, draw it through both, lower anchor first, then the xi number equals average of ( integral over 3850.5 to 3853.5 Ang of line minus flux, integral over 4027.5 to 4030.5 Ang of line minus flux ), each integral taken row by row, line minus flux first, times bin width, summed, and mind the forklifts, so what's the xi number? -1.0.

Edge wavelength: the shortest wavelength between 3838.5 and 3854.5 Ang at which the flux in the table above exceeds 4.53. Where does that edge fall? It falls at 3839.0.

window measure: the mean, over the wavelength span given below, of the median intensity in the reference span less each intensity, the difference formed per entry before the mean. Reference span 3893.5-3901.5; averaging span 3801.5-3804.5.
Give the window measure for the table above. 1.0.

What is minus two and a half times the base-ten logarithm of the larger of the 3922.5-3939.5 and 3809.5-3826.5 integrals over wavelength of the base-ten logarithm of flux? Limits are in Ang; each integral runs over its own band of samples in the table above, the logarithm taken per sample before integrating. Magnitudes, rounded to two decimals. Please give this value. -2.77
